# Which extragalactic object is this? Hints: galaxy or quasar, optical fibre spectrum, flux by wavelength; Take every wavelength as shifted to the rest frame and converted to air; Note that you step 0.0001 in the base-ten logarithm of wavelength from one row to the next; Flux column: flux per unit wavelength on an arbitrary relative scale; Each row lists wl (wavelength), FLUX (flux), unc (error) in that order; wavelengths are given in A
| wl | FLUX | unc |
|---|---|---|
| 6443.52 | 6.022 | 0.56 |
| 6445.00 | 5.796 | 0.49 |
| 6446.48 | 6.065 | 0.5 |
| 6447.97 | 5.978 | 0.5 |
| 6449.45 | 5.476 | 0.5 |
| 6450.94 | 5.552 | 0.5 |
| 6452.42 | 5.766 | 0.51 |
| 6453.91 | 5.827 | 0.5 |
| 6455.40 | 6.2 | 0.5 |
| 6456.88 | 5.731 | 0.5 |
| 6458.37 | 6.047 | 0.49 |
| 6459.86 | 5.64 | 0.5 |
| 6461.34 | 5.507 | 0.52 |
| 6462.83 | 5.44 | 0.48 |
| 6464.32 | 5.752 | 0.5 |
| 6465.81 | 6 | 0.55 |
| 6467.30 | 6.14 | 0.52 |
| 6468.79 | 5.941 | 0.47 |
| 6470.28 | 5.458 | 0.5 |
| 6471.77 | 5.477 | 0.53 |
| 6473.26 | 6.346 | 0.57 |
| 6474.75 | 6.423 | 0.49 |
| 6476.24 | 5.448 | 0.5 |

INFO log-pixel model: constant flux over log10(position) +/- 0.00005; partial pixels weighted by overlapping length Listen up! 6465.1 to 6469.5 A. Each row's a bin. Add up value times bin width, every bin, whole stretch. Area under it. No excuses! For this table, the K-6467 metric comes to 27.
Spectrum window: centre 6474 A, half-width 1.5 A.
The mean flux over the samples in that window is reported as 6.38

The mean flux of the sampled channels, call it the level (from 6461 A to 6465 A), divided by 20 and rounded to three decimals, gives 0.278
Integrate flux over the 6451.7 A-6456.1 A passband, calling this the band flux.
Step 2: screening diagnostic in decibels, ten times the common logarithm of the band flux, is 14.2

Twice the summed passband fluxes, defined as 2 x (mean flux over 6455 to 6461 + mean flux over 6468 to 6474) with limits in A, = 23.4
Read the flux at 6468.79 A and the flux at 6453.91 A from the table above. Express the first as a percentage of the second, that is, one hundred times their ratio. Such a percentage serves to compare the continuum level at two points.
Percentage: 102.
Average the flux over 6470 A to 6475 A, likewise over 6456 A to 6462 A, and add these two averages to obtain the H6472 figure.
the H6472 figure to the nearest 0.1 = 11.7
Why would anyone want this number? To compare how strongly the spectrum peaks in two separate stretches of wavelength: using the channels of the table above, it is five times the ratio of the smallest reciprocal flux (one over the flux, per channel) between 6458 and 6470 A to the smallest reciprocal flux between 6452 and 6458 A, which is 5.05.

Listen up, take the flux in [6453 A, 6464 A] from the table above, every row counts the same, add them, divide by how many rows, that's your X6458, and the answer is 5.77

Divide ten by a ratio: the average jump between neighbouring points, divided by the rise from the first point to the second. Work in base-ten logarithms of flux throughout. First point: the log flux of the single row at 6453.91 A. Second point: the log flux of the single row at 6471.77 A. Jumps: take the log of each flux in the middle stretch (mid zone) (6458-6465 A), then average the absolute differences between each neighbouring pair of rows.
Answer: -15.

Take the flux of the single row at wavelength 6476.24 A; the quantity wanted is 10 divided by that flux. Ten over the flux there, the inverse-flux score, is 1.84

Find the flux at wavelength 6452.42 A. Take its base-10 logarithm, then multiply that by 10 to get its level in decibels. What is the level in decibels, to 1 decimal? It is 7.6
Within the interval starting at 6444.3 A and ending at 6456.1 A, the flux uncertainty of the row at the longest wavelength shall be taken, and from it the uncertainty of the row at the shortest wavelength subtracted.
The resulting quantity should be 0.01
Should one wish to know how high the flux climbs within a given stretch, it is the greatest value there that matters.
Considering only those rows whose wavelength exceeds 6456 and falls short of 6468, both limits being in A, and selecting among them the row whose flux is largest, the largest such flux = 6.14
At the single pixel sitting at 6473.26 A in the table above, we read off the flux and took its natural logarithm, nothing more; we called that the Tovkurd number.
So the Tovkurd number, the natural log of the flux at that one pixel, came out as 1.85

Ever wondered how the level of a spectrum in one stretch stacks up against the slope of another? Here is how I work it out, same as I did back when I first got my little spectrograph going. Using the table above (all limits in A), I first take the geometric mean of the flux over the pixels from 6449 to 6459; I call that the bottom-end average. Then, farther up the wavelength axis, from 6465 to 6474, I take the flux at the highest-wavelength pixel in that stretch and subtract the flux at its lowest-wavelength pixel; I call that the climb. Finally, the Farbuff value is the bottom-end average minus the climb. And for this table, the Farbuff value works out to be 5.45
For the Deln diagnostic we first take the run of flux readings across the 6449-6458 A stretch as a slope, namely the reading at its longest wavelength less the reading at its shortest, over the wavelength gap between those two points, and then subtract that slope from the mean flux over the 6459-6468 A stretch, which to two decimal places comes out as 5.71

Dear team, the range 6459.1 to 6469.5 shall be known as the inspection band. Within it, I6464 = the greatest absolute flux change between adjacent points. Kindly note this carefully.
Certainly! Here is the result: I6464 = 0.31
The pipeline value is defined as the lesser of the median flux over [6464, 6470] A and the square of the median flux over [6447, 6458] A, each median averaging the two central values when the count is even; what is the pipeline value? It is 6.0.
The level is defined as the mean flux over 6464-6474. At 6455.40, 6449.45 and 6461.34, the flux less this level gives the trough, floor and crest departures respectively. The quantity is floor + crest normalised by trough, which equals -2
